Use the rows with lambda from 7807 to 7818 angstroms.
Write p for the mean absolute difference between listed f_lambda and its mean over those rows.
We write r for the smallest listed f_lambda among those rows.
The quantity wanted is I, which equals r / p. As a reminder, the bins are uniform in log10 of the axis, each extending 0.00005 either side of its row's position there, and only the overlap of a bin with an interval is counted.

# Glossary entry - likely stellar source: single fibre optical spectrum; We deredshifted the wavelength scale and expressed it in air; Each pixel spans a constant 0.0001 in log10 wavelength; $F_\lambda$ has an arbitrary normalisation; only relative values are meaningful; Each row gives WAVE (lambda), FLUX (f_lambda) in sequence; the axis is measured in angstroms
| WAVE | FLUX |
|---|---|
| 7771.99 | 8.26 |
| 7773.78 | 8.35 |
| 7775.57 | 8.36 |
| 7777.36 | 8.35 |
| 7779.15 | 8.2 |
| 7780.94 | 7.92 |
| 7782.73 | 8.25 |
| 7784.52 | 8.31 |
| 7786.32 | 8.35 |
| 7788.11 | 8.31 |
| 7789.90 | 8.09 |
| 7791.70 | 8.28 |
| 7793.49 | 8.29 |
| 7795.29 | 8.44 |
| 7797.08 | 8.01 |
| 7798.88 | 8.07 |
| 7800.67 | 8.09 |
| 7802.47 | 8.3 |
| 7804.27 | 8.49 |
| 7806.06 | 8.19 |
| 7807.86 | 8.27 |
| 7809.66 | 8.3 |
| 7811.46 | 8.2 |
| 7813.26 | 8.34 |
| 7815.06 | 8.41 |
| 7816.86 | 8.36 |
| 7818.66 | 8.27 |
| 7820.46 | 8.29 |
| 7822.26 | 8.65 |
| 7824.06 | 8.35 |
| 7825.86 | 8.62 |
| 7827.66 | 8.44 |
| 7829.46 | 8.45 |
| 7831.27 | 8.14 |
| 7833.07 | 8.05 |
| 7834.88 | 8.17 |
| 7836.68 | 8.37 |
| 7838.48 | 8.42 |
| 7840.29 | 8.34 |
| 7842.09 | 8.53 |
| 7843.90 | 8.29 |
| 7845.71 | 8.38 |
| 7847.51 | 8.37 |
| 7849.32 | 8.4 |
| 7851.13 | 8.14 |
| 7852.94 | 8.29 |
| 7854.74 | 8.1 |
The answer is 145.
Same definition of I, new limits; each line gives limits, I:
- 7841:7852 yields 89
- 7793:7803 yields 56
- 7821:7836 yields 44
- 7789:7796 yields 87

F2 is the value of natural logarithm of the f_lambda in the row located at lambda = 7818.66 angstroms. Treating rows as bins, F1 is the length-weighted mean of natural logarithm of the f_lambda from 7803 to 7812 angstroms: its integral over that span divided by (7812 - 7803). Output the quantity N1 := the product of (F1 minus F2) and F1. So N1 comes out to 0.005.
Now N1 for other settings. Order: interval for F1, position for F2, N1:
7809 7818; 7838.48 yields -0.027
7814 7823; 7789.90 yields 0.078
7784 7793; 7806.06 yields 0.018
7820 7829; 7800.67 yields 0.104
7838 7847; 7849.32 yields -0.003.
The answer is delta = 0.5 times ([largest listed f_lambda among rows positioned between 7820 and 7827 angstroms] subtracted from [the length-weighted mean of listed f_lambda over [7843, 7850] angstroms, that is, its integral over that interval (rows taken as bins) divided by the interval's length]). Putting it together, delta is -0.145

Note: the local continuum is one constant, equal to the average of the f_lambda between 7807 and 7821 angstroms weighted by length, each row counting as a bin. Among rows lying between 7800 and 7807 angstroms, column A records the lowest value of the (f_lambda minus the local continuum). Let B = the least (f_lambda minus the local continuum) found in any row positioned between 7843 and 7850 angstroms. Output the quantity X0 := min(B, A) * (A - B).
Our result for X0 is 0.04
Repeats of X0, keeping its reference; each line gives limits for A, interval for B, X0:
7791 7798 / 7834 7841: 0.05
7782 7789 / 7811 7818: -0.01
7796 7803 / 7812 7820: 0.08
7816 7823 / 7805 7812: -0.01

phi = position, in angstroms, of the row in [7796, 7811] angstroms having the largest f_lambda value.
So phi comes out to 7804.27 angstroms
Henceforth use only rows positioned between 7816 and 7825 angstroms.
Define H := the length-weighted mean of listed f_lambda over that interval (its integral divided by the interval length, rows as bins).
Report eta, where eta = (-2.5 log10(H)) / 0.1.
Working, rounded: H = 8.39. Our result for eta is -23.1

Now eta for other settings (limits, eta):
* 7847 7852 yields -23.0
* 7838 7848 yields -23.1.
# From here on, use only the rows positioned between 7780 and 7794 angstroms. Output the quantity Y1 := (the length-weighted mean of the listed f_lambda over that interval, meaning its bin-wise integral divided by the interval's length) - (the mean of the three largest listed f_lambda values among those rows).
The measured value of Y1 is -0.10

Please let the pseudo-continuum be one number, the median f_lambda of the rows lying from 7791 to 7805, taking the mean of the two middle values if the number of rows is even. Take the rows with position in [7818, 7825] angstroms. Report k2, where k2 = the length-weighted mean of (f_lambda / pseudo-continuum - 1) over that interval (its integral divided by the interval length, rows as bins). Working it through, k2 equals 0.013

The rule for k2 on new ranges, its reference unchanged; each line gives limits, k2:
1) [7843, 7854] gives 0.003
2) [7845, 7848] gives 0.011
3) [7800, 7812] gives -0.002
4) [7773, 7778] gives 0.008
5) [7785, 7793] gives -0.003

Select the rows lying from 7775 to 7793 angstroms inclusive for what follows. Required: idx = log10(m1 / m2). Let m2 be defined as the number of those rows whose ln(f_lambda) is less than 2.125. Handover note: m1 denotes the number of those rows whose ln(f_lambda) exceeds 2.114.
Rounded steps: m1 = 5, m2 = 10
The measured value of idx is -0.3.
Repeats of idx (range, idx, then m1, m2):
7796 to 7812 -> -0.4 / 3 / 8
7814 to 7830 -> 0.3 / 8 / 4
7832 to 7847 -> 0.1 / 6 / 5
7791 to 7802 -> -0.4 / 2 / 5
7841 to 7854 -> 0.2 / 6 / 4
